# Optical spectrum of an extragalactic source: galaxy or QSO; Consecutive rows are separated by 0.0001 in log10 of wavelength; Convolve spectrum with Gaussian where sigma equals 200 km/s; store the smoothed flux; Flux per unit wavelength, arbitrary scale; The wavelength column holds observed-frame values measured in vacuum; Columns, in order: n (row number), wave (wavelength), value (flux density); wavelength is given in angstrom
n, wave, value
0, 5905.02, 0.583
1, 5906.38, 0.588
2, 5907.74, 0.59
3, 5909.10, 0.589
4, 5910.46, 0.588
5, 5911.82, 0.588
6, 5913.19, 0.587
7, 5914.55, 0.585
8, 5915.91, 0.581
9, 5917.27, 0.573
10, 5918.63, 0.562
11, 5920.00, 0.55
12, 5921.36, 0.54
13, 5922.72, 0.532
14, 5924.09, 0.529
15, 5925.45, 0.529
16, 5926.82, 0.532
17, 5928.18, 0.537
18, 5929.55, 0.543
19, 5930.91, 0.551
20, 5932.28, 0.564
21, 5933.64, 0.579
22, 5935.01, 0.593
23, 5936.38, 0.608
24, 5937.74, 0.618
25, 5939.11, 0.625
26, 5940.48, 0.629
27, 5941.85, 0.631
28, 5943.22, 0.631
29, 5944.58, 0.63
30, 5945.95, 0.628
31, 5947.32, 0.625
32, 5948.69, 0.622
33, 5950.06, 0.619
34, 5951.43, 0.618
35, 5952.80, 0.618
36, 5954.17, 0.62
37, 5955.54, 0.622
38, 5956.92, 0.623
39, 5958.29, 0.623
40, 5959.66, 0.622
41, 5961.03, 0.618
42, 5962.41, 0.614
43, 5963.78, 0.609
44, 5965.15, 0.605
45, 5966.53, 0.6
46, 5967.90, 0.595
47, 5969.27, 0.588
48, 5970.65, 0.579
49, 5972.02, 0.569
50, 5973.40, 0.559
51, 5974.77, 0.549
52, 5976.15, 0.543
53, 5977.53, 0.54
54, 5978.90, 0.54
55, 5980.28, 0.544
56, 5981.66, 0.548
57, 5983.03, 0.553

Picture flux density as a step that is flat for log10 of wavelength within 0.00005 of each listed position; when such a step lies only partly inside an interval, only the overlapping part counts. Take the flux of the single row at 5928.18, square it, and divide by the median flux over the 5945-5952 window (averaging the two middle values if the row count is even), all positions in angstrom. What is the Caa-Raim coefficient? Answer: 0.46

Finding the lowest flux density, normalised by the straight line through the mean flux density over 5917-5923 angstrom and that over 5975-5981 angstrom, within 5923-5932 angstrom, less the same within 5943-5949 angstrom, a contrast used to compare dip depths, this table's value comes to -0.18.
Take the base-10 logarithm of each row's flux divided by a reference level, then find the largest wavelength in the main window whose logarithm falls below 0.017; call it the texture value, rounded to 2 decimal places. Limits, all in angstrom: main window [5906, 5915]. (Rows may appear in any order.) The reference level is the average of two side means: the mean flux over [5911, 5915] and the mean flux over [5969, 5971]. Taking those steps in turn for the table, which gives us 5914.55 angstrom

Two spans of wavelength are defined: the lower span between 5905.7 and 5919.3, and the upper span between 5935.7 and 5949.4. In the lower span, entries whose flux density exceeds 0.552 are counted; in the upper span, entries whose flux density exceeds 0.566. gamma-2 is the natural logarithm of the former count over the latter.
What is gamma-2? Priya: 0.0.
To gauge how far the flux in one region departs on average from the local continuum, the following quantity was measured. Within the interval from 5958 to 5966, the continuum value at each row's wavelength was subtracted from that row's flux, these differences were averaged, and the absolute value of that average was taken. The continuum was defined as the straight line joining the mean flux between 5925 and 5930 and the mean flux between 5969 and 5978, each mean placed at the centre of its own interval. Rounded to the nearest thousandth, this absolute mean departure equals 0.061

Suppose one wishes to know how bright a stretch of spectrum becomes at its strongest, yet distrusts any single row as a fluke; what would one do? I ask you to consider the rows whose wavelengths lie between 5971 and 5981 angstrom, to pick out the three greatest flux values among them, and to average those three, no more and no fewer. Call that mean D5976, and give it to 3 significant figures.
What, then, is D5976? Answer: 0.559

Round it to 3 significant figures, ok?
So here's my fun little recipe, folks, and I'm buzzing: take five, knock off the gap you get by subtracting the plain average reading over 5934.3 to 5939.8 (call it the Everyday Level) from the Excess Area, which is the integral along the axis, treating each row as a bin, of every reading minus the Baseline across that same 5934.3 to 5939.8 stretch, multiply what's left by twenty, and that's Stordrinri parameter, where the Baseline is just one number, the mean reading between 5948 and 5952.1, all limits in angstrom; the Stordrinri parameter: 113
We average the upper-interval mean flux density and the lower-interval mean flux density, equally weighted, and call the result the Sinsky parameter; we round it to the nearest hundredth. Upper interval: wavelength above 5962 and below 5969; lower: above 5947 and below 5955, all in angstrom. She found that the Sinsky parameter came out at 0.61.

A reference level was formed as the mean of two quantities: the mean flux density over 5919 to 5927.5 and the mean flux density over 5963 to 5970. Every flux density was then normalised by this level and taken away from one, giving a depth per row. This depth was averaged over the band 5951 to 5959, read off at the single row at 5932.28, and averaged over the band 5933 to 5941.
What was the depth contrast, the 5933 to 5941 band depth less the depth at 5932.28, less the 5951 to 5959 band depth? 0.015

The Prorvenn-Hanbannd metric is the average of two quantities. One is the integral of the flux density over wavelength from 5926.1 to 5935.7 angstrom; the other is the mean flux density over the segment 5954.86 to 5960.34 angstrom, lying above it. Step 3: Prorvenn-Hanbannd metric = 3.0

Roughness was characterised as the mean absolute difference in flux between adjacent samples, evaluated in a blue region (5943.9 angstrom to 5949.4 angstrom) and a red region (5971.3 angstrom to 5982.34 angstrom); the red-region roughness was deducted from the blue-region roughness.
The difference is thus -0.0026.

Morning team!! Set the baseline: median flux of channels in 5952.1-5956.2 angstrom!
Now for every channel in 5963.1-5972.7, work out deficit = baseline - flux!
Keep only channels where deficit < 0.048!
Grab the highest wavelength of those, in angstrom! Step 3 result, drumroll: 5970.65 angstrom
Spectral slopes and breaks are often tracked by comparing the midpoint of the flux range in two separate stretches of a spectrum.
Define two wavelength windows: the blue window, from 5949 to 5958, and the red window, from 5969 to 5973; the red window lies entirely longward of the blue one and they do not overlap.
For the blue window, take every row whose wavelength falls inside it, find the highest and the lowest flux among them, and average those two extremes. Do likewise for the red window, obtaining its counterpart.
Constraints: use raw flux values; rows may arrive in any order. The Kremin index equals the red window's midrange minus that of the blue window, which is -0.042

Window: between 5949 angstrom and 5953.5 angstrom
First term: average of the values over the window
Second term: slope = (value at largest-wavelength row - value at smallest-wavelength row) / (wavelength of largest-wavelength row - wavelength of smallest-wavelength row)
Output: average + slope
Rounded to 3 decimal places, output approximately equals 0.618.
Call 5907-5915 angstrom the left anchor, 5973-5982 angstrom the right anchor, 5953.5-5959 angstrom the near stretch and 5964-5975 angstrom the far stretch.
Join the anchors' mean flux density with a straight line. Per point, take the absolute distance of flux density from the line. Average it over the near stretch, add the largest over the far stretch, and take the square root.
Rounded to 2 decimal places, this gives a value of 0.34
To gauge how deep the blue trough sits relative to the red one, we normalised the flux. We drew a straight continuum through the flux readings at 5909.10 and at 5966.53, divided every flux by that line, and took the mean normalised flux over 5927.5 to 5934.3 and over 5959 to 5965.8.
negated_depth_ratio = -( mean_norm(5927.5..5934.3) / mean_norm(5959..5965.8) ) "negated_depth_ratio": -0.91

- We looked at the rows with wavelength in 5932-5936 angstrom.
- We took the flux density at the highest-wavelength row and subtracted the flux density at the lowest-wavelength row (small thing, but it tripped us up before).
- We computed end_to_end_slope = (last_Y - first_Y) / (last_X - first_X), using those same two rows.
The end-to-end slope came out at 0.011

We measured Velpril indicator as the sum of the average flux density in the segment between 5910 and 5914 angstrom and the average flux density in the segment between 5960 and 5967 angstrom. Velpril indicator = 1.20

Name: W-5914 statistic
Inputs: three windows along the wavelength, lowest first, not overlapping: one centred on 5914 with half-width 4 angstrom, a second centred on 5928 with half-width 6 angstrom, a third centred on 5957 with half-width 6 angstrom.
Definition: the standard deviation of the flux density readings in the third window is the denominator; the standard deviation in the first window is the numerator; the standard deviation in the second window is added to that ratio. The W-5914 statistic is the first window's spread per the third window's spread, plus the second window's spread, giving 1.9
